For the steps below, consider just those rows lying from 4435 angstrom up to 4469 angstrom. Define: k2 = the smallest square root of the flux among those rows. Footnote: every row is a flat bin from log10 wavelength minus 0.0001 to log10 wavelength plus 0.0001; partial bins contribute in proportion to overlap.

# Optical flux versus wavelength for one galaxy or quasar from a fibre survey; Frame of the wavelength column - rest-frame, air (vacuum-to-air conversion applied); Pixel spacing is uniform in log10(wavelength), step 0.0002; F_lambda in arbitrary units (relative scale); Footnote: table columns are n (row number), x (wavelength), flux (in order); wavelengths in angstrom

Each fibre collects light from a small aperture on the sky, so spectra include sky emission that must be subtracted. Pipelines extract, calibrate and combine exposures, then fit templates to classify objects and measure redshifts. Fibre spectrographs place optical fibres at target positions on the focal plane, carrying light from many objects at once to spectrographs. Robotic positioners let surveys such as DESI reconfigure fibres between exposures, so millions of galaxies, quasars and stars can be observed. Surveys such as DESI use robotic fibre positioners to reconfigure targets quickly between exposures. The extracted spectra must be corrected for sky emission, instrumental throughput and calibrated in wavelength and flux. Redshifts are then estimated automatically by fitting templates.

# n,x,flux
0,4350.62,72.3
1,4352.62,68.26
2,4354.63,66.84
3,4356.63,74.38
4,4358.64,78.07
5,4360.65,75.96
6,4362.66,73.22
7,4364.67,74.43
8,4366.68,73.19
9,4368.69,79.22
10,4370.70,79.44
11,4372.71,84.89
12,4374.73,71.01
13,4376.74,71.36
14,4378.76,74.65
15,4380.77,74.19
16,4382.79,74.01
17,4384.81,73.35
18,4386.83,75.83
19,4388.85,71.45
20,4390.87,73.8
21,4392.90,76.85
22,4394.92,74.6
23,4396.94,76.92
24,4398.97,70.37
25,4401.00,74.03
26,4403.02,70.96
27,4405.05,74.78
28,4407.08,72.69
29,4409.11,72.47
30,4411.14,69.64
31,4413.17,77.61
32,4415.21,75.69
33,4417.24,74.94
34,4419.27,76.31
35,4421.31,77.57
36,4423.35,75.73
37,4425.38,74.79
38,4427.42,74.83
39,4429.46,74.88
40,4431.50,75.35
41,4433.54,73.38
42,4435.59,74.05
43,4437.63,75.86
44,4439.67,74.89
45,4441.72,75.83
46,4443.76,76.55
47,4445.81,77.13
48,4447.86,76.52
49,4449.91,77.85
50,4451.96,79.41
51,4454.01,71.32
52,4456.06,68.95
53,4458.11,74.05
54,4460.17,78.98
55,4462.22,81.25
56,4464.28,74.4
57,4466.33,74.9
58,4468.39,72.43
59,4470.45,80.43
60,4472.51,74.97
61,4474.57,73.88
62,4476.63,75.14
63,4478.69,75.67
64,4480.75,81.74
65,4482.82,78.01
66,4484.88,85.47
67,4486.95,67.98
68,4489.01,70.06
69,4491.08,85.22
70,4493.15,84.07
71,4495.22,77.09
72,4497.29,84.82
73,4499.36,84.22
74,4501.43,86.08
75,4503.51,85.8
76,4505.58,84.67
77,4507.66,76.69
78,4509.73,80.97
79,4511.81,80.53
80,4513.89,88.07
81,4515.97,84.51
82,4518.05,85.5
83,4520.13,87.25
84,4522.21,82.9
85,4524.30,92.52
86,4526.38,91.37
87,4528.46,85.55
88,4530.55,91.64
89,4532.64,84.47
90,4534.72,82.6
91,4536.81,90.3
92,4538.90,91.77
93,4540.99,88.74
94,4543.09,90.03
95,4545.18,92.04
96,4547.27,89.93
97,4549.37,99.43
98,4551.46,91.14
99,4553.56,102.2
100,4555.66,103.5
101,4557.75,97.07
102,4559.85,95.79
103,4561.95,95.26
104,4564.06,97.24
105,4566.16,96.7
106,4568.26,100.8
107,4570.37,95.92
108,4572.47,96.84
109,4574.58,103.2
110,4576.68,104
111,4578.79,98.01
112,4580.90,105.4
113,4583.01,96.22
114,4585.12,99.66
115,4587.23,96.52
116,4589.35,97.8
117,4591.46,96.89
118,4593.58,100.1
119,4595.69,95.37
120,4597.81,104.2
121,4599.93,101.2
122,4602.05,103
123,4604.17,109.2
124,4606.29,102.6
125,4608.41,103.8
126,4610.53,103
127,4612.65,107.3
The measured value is 8.3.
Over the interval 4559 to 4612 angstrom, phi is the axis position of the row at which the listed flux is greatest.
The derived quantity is 4604.17 angstrom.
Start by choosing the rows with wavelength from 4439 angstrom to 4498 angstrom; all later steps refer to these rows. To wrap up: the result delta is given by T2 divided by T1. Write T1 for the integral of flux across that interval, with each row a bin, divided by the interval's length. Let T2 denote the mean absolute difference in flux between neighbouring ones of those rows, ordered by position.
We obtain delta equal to 0.057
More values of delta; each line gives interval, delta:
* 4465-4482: 0.047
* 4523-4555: 0.054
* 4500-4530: 0.044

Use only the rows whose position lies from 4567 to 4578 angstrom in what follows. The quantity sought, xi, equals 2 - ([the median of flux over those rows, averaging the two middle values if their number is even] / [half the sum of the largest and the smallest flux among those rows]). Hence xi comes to 0.99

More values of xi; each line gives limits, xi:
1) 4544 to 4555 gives 1.04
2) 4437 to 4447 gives 1.00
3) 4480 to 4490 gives 0.98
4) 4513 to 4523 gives 1.00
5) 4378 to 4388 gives 1.01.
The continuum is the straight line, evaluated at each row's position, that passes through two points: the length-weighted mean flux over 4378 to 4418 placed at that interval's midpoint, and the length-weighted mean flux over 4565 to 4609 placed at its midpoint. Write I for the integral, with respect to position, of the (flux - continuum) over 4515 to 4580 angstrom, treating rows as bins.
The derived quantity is -103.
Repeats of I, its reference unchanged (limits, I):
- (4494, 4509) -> -85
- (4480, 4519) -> -251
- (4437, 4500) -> -425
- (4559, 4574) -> -5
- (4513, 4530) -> -65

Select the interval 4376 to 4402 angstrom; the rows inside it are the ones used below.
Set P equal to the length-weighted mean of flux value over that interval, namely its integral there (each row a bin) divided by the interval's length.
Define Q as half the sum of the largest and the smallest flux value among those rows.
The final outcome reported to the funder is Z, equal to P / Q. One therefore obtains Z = 1.00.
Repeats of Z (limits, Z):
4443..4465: 1.01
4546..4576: 1.01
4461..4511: 1.03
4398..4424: 1.01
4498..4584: 1.01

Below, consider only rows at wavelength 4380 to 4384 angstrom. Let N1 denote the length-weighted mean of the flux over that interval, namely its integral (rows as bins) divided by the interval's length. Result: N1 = 74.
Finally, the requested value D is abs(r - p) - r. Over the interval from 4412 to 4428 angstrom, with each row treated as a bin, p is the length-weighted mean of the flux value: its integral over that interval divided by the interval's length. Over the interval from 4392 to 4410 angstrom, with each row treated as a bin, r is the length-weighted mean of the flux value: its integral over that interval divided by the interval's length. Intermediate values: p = 75.9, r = 74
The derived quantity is -72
